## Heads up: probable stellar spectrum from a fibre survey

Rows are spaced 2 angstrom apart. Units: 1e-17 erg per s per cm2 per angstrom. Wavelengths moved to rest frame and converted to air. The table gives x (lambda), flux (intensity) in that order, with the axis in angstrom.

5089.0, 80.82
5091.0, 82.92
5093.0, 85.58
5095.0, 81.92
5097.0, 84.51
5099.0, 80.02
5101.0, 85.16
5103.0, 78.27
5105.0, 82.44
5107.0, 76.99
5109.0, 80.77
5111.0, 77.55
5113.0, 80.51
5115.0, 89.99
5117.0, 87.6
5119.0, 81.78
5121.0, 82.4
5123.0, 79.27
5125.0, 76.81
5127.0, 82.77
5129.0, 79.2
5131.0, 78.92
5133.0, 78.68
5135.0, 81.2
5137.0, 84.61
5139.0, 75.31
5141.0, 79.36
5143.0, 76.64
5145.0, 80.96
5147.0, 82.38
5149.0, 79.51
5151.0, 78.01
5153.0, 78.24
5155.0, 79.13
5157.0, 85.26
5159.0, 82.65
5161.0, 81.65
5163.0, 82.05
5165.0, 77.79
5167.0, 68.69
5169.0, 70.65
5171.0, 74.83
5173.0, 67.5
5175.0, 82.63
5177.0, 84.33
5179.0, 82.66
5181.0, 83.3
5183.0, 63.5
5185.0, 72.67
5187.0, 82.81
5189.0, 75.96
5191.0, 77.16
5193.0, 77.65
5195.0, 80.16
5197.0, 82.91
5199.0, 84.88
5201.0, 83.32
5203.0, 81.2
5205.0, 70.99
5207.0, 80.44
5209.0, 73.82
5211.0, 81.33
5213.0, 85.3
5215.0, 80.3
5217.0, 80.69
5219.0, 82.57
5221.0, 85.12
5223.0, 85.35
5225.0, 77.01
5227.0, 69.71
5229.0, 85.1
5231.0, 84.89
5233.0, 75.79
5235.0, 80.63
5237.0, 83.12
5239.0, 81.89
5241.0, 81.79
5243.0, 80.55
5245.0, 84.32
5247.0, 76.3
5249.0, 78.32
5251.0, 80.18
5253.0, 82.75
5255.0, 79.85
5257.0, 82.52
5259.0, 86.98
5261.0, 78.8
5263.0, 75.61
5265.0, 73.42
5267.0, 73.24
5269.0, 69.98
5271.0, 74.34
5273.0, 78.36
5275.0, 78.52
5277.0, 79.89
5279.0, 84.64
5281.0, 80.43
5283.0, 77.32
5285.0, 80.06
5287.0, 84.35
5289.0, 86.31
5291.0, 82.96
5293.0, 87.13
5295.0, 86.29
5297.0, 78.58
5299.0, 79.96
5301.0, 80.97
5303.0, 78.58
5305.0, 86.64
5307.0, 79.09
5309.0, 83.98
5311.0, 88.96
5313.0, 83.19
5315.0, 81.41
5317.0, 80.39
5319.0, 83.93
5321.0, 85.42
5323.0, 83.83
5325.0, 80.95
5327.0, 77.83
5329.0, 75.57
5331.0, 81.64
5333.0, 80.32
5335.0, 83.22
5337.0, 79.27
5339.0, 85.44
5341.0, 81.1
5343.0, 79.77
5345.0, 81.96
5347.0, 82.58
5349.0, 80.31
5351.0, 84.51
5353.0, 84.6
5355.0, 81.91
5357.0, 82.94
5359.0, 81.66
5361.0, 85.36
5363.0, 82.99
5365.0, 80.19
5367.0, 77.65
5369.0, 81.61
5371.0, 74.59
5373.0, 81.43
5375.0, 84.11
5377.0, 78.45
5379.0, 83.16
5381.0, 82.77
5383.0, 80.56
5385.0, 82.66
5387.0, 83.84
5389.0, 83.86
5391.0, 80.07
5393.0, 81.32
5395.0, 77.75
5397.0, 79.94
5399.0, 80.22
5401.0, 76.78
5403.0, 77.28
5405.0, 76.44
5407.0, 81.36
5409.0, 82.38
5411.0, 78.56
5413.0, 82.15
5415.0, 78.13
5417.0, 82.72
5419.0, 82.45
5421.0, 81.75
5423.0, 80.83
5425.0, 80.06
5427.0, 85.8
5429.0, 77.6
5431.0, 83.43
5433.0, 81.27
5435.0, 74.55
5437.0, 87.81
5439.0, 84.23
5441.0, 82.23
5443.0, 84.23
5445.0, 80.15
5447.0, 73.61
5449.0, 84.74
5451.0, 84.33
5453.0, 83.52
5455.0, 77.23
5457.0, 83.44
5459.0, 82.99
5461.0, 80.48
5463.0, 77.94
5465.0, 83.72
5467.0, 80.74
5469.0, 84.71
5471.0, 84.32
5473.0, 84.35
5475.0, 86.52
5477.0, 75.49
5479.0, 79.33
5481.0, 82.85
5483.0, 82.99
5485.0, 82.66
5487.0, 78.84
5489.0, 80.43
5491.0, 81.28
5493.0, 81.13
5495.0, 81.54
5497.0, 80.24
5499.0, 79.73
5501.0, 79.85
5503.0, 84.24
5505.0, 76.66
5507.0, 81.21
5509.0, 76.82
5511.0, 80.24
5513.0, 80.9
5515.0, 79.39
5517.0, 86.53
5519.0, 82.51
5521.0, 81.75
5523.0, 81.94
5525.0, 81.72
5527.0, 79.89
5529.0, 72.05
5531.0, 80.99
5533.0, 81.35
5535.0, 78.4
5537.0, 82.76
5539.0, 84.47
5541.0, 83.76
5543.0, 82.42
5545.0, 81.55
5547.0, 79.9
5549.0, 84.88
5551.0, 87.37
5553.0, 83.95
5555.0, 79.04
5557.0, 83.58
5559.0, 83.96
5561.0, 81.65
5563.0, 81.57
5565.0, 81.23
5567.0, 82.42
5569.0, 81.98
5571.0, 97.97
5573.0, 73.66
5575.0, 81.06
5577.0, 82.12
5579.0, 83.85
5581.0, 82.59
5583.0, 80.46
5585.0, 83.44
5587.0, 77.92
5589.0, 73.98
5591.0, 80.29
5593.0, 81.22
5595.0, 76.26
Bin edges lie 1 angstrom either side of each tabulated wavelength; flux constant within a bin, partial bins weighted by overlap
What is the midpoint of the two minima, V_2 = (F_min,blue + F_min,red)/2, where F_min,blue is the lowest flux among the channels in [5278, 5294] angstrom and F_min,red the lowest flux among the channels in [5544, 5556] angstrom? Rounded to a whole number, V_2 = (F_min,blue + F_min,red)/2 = 78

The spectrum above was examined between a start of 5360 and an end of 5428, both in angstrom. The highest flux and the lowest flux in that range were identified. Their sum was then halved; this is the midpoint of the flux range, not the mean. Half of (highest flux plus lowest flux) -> 80.2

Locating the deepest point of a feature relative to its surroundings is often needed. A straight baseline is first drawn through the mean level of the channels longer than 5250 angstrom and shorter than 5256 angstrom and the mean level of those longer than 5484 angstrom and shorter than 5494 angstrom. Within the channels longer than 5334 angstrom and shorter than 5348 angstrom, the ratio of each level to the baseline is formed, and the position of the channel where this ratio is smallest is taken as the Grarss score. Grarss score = 5337.0 angstrom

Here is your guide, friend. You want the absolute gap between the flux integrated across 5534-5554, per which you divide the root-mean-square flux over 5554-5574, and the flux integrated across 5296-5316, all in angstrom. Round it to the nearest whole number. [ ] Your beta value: 1643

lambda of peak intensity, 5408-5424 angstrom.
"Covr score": 5417.0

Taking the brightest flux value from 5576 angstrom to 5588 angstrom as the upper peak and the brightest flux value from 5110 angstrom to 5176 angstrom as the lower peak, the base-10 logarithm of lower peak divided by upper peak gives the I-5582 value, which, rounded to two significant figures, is 0.031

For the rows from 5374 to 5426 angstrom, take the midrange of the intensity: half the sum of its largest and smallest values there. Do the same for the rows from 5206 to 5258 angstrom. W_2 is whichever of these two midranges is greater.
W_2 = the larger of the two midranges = 80.3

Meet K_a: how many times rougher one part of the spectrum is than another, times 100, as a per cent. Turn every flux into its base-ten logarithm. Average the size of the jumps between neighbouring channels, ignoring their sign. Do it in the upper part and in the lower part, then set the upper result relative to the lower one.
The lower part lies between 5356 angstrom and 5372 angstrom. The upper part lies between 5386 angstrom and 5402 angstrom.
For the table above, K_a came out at 62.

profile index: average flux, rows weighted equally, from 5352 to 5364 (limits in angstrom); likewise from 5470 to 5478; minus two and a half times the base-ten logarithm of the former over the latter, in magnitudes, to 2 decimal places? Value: -0.01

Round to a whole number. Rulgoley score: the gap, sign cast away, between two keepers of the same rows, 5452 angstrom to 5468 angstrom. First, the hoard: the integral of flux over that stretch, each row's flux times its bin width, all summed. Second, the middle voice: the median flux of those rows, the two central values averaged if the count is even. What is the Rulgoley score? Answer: 1218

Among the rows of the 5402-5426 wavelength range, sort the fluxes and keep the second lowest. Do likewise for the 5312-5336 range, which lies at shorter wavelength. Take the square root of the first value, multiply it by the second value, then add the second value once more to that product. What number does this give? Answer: 762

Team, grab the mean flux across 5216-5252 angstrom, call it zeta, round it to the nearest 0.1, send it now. 80.7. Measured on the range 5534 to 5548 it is 81.9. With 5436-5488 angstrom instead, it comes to 82.1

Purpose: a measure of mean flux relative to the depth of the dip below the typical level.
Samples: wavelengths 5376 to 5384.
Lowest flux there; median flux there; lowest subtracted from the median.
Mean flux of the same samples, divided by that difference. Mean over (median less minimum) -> 25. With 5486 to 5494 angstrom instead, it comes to 41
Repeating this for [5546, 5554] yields 19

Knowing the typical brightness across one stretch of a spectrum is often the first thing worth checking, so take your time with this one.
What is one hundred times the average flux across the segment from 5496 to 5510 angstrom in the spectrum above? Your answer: 7982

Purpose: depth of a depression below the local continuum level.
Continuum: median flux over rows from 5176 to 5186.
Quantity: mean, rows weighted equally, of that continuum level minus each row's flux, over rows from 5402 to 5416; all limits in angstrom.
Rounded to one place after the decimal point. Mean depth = 3.2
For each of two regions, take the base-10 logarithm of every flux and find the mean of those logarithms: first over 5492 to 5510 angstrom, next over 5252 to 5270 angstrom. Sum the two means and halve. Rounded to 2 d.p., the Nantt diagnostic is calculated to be 1.90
